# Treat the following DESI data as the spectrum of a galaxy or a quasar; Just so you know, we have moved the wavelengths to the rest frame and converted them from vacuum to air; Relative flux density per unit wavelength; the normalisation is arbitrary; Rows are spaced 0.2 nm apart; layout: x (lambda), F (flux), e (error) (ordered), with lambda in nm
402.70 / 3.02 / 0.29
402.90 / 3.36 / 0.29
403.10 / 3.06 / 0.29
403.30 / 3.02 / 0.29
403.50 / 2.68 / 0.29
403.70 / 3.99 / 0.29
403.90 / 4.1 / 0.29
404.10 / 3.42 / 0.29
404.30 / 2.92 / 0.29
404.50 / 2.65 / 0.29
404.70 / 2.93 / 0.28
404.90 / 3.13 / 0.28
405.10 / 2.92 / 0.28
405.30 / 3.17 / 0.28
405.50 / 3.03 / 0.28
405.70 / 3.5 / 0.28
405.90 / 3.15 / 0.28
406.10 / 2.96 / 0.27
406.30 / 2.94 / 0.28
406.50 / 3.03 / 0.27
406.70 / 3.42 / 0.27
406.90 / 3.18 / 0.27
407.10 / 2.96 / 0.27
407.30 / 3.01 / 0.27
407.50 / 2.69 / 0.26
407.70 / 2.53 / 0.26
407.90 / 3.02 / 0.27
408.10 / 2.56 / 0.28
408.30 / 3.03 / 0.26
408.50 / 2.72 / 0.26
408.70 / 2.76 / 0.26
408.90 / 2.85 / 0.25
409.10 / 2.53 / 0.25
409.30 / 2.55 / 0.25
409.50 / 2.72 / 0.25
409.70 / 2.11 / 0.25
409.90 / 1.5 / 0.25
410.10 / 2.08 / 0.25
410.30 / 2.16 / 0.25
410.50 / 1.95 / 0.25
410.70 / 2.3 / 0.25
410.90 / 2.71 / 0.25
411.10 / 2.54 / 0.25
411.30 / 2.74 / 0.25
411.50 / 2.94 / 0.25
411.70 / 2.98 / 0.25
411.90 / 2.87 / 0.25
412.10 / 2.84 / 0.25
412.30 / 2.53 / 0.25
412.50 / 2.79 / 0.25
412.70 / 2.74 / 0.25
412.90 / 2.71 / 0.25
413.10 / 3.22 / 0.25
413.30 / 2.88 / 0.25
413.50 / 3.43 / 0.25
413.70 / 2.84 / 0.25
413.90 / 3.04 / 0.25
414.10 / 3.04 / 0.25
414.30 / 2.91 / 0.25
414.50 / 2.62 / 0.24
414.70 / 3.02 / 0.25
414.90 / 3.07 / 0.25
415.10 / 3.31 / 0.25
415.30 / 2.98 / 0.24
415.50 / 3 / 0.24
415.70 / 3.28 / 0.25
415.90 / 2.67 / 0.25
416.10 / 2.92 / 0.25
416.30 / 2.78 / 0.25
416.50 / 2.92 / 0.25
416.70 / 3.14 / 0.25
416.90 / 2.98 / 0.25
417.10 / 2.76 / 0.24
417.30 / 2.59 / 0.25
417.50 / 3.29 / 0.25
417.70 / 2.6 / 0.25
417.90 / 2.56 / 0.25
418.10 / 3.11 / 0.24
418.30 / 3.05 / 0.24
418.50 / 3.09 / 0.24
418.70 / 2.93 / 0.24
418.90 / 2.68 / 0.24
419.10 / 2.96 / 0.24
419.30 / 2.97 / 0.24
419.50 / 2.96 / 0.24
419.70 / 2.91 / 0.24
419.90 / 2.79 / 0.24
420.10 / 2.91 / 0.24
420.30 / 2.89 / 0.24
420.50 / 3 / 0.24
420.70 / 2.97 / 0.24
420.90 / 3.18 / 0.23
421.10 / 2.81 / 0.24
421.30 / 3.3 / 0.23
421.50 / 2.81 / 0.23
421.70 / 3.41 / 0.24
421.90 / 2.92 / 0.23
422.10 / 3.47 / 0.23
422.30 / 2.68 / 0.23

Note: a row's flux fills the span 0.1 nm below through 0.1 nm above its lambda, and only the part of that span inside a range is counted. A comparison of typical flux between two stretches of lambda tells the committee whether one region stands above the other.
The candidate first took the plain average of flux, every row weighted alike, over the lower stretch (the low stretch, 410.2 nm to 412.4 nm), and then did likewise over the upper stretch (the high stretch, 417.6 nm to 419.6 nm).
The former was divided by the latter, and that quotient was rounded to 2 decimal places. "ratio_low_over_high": 0.90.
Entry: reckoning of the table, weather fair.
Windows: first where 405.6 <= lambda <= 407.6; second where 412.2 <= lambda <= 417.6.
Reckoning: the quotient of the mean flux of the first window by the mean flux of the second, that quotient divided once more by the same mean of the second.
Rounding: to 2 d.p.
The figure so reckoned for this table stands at 0.36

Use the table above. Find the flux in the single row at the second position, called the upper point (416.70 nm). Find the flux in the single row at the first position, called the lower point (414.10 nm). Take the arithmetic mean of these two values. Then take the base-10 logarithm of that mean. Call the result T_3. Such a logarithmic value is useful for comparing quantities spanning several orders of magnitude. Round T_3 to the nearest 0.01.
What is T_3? 0.49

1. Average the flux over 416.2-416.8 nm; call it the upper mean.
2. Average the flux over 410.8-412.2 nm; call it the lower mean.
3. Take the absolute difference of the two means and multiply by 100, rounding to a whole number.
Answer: 14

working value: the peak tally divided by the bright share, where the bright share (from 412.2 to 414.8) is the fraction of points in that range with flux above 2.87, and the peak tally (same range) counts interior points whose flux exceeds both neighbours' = 5.6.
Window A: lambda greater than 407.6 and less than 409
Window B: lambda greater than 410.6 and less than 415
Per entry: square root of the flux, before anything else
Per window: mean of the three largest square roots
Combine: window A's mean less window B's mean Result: -0.08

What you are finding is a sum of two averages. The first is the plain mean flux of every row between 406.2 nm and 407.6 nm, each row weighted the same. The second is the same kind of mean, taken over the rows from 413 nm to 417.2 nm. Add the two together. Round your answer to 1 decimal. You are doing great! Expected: 6.0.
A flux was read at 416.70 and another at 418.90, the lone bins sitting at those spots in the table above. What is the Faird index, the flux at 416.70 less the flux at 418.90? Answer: 0.46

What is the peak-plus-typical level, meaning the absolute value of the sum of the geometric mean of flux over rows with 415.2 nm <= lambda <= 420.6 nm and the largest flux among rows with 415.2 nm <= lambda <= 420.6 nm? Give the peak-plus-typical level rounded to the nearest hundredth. 6.20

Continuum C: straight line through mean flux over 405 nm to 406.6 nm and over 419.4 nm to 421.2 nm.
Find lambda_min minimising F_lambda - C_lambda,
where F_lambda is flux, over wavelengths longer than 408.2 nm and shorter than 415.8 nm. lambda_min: 409.90 nm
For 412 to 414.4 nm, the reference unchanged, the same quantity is 412.30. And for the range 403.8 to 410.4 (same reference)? 409.90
